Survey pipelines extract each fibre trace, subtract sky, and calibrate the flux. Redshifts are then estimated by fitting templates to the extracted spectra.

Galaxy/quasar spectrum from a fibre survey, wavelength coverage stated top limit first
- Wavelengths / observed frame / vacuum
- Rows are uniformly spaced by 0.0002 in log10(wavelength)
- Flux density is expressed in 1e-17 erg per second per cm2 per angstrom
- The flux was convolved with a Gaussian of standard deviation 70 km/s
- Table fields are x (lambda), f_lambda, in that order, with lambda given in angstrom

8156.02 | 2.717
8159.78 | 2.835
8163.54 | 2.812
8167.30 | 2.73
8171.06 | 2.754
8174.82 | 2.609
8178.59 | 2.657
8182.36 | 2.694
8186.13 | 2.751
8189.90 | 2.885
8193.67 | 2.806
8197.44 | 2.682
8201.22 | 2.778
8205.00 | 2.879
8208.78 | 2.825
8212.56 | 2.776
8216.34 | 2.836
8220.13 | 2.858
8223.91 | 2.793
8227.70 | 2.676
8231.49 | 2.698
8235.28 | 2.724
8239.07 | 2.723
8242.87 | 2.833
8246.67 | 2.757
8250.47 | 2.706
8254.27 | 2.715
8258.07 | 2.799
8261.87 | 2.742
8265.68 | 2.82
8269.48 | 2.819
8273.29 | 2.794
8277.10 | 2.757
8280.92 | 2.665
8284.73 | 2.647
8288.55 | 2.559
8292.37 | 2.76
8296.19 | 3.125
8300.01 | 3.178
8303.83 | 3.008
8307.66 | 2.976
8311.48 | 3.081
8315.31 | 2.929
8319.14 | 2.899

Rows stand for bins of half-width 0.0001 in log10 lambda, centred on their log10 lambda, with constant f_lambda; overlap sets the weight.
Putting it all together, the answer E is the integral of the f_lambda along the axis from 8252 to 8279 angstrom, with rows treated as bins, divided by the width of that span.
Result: 2.78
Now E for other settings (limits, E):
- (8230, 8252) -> 2.74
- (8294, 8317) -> 3.05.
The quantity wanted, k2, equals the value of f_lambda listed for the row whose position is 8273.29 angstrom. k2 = 2.794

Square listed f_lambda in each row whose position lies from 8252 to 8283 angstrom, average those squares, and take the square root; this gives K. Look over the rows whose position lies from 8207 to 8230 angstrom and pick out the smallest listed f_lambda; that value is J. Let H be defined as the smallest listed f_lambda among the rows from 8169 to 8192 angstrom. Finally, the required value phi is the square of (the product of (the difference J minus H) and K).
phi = 0.03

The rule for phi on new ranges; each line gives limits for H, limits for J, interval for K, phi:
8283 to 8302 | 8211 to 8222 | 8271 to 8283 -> 0.35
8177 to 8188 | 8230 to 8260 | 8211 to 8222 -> 0.01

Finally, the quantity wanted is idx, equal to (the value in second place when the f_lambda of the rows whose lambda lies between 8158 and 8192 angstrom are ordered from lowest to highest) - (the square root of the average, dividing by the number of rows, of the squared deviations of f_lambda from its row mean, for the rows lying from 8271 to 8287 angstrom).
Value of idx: 2.60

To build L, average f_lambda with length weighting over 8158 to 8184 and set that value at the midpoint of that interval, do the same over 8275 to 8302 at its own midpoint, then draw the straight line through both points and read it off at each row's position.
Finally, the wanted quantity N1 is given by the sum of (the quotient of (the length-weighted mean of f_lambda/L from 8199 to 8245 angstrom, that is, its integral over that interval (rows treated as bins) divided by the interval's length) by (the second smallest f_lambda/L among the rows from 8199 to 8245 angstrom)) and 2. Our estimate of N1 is 3.03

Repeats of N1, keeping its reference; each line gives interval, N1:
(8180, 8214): 3.03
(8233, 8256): 3.01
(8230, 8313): 3.07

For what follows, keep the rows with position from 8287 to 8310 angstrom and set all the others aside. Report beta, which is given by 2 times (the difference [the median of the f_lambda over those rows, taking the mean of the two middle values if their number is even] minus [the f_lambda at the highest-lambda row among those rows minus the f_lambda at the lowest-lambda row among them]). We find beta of 5.15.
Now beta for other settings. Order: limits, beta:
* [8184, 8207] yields 5.33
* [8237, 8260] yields 5.33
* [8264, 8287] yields 5.90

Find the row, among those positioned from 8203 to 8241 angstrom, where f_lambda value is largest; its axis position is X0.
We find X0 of 8205.00 angstrom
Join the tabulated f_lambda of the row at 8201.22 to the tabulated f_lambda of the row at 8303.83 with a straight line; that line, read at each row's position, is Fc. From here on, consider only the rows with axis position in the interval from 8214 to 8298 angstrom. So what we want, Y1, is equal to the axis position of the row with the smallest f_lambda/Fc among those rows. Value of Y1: 8288.55 angstrom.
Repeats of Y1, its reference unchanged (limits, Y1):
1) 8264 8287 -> 8284.73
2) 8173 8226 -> 8174.82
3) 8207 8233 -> 8227.70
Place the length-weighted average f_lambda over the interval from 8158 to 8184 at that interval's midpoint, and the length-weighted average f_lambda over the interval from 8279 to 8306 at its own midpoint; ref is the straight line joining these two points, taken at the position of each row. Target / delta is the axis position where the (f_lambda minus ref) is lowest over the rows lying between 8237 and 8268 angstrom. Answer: 8250.47 angstrom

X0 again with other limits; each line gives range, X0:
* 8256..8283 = 8265.68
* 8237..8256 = 8242.87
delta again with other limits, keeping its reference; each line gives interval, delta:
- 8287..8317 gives 8288.55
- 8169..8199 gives 8174.82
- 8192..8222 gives 8197.44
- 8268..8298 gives 8288.55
